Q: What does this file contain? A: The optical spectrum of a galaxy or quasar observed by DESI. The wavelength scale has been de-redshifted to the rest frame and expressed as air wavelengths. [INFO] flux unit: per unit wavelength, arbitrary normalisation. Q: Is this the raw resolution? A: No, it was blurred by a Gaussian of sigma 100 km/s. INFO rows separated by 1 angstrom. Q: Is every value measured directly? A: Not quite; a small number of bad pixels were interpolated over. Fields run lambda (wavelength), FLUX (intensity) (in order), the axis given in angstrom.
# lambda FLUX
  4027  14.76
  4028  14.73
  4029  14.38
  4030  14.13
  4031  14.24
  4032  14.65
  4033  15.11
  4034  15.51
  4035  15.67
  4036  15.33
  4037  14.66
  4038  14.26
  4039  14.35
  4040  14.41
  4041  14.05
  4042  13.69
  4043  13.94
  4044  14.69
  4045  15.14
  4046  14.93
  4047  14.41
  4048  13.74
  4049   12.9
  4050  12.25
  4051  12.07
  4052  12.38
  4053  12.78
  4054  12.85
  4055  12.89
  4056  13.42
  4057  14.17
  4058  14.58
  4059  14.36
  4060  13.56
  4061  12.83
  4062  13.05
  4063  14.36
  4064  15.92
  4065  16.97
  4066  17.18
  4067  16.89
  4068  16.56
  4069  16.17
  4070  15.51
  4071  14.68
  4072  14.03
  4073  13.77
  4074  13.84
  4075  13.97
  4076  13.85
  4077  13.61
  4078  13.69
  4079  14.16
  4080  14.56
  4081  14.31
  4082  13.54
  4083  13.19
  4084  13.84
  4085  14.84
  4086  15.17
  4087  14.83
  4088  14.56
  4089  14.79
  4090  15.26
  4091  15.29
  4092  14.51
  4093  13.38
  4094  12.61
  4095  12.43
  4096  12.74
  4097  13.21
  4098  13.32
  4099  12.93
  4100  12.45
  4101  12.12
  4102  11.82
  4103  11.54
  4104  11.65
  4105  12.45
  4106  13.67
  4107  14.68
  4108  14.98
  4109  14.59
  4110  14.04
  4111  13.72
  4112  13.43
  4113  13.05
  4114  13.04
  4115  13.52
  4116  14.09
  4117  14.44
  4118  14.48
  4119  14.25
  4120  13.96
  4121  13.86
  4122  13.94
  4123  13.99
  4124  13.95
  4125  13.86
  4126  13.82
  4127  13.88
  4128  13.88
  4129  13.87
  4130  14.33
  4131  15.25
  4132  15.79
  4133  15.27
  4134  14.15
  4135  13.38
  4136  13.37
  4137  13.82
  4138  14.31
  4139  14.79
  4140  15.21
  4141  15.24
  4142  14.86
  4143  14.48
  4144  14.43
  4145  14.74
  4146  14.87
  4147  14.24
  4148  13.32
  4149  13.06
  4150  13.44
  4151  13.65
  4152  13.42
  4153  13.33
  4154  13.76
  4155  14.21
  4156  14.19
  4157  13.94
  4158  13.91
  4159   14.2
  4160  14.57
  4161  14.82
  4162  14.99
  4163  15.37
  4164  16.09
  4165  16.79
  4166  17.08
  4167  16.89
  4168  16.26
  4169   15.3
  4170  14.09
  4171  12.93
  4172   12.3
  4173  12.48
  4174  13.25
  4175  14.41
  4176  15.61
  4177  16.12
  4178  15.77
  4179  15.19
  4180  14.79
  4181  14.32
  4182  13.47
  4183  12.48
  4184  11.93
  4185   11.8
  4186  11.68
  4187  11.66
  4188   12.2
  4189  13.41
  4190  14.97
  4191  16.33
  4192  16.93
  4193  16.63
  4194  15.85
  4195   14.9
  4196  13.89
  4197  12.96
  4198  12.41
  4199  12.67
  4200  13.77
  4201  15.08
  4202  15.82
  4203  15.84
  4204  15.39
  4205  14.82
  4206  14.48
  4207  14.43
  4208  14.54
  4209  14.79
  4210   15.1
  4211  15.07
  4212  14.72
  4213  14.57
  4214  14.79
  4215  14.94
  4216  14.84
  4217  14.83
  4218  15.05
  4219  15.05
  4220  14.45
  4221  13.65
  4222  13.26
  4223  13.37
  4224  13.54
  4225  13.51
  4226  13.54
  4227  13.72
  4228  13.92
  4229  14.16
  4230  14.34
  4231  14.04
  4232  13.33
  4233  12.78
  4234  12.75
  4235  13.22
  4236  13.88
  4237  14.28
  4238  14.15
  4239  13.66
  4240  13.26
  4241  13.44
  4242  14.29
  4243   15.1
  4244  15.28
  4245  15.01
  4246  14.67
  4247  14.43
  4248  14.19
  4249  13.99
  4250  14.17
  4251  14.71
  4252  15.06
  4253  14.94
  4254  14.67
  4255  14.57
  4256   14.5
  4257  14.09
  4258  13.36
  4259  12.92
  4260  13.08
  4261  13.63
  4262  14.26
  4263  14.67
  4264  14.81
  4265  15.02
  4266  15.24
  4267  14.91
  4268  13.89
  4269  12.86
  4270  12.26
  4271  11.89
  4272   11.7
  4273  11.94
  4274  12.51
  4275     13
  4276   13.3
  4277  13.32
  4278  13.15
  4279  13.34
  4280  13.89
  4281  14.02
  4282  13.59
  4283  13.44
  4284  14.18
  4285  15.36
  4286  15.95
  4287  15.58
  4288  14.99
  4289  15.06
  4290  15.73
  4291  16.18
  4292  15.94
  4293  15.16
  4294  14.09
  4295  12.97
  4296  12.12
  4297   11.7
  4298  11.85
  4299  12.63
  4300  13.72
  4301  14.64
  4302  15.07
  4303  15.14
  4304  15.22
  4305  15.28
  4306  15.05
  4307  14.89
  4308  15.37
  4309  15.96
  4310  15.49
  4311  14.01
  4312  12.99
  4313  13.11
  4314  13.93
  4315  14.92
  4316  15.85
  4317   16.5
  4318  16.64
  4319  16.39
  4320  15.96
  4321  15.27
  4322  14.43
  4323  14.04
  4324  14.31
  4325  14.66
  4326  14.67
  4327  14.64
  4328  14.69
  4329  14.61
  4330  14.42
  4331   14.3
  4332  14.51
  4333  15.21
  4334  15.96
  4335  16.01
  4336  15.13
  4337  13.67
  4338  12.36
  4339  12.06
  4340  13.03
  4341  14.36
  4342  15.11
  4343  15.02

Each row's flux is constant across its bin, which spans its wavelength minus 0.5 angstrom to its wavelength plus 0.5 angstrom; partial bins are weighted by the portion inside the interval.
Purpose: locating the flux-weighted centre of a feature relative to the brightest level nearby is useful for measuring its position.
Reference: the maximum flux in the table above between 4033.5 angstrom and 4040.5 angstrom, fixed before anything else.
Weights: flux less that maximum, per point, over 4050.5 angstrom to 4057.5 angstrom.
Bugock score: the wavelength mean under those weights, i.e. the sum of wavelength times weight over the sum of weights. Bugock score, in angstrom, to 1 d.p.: 4053.6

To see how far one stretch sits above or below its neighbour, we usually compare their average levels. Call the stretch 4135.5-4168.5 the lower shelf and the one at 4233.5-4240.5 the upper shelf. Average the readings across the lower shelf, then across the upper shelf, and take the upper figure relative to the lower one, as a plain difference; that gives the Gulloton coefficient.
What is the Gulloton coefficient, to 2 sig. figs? -1.0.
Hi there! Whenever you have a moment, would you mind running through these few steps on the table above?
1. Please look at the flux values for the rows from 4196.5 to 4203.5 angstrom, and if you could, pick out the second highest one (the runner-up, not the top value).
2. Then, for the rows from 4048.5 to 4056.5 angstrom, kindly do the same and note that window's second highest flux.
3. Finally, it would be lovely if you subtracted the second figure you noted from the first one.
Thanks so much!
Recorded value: 2.9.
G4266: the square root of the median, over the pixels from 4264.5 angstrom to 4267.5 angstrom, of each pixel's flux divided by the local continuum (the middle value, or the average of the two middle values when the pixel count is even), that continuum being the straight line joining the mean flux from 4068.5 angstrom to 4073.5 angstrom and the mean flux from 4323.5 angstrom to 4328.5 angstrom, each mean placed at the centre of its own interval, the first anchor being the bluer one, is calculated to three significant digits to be 1.01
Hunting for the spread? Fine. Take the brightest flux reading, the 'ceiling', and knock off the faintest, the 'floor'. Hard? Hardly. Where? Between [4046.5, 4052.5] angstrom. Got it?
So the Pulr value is 2.3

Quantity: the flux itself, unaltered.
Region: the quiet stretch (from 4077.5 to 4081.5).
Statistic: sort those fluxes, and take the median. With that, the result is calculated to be 14.2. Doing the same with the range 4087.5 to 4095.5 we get 14.5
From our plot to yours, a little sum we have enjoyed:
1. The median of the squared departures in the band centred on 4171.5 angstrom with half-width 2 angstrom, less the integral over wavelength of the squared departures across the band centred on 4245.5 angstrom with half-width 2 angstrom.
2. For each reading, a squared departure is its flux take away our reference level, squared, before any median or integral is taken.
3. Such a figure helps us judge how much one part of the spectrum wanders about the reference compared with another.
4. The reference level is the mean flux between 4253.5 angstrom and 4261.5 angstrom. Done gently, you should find -3.0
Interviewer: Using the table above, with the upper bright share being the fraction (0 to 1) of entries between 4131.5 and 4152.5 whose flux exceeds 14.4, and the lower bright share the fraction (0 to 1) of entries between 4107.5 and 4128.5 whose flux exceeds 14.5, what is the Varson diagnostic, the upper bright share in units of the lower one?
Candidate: 5.0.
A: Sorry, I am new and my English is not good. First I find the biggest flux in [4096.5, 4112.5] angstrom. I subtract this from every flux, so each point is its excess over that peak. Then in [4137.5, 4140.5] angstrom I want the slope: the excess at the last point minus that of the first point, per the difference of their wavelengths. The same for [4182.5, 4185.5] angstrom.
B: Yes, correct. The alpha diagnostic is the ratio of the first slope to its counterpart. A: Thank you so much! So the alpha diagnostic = -1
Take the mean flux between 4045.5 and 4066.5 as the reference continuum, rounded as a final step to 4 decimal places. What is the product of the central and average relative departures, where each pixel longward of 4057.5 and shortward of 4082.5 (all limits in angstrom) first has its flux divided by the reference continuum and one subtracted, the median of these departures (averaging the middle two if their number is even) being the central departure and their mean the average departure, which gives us 0.0017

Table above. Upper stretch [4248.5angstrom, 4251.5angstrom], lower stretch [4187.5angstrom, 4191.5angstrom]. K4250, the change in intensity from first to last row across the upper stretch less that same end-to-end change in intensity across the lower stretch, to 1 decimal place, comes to -3.4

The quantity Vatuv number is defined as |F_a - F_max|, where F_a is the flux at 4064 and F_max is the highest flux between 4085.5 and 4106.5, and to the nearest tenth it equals 0.6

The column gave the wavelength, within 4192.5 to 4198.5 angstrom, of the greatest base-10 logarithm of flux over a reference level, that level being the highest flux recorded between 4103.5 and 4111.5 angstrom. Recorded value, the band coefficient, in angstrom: 4193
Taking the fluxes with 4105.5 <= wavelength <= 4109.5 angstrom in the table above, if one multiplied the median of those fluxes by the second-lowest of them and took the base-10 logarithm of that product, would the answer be 2.33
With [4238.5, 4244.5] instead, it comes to 2.27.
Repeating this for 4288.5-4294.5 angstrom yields 2.37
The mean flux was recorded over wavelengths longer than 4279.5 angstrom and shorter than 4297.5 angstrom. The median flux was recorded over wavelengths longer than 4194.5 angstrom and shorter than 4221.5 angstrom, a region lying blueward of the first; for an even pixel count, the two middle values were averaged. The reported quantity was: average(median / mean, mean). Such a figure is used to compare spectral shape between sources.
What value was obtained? 7.73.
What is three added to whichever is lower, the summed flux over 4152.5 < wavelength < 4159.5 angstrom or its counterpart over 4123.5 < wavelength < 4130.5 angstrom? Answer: 101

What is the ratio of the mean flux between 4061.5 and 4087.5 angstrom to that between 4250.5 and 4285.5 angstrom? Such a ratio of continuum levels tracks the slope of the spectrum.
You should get 1.07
